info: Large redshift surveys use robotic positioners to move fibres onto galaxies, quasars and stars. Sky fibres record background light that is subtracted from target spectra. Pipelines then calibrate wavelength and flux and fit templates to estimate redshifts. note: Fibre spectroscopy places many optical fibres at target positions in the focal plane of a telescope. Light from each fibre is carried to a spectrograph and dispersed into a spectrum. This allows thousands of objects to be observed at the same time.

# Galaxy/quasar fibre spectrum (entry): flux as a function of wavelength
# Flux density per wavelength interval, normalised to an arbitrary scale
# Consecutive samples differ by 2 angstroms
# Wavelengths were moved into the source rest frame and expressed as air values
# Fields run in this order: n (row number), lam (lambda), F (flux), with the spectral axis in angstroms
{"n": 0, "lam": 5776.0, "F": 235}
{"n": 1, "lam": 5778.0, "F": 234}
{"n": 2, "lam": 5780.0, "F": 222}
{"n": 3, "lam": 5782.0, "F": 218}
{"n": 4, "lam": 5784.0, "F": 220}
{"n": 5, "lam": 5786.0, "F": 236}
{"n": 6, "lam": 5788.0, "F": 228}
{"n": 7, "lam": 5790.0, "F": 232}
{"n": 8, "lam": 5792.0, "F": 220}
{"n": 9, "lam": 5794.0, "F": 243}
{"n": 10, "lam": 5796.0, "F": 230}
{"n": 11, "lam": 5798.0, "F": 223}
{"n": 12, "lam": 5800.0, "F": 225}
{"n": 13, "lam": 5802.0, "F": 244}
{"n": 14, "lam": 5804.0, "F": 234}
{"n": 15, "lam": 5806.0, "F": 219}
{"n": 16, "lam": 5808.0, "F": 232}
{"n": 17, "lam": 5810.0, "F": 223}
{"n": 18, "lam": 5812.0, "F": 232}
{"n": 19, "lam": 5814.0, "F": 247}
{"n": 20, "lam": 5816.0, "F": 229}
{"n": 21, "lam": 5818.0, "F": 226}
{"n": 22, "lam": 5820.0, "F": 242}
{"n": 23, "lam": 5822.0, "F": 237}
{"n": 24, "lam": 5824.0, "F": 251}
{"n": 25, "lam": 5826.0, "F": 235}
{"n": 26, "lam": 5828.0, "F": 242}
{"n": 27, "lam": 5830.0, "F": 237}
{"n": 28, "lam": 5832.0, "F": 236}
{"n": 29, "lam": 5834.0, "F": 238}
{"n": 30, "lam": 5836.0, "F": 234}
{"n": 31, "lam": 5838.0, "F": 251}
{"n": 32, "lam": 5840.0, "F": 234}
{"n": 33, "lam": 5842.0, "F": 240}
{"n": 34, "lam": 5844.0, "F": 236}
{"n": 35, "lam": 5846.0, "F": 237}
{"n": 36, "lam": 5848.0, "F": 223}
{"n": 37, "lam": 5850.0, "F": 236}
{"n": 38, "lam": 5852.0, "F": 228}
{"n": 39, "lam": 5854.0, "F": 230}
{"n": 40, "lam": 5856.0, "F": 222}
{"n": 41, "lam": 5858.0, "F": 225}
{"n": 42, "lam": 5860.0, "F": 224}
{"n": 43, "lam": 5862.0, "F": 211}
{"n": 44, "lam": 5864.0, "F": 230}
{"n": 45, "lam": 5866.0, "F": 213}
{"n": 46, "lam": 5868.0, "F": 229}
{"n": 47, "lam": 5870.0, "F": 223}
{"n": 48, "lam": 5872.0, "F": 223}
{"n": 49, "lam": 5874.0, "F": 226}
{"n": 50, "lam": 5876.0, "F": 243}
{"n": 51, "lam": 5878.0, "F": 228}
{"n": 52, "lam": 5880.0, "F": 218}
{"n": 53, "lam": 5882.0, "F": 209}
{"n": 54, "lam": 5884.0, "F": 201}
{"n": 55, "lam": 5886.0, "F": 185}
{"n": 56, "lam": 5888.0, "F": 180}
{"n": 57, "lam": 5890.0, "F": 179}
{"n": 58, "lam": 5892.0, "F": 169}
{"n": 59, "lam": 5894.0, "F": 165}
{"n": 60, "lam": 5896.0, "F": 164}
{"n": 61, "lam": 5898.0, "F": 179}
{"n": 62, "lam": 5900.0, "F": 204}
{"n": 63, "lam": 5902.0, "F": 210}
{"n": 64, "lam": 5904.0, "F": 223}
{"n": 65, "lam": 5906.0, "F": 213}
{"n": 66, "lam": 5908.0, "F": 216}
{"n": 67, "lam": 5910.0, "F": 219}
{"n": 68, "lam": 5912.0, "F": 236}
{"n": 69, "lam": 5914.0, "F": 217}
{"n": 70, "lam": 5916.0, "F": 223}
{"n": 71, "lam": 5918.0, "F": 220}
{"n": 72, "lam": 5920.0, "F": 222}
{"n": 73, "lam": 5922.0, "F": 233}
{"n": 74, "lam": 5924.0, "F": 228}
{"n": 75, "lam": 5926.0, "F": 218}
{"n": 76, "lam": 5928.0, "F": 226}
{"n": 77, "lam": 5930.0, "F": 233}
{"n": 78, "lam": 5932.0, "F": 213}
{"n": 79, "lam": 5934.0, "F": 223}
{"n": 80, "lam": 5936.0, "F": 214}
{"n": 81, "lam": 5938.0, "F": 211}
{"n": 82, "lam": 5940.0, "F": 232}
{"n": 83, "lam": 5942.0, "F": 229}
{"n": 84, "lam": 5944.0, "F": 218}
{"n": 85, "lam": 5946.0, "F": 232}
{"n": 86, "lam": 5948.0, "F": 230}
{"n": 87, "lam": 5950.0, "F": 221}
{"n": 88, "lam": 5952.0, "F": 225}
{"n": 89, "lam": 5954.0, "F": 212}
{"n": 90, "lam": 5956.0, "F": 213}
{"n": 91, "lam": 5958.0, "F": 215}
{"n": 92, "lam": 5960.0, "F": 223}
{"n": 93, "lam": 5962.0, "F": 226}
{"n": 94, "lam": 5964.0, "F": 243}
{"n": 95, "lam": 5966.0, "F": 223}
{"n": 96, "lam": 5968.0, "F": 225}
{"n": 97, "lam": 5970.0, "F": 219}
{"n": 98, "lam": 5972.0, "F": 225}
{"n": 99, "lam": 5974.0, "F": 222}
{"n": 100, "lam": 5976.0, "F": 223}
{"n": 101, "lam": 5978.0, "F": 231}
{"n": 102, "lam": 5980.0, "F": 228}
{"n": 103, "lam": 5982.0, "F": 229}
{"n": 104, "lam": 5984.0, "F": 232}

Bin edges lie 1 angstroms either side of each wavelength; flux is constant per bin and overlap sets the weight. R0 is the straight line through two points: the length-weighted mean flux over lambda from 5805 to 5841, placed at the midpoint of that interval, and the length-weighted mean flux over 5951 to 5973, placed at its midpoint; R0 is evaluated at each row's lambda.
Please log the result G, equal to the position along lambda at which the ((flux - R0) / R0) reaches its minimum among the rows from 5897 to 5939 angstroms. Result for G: 5898.0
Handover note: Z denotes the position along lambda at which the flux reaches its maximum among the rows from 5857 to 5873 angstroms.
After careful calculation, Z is 5864.0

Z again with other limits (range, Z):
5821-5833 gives 5824.0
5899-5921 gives 5912.0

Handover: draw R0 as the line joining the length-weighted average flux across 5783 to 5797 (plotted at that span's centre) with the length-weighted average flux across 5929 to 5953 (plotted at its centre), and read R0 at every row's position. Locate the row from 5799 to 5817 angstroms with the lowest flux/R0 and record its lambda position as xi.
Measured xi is 5806.0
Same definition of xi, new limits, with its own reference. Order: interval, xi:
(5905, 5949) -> 5938.0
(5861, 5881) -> 5862.0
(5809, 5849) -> 5810.0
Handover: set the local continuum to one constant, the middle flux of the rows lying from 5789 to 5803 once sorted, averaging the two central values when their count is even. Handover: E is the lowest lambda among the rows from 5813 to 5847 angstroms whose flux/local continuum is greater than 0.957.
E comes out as 5814.0 angstroms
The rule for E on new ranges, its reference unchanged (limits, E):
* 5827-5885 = 5828.0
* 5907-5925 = 5912.0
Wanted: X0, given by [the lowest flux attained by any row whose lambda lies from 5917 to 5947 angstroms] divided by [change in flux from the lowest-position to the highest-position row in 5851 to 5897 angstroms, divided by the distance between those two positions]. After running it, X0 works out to -145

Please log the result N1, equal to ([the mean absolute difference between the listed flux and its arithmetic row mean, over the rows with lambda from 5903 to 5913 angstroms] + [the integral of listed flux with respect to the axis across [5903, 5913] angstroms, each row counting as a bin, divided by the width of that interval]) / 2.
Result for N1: 114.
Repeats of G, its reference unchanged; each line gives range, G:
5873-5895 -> 5894.0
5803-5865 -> 5862.0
